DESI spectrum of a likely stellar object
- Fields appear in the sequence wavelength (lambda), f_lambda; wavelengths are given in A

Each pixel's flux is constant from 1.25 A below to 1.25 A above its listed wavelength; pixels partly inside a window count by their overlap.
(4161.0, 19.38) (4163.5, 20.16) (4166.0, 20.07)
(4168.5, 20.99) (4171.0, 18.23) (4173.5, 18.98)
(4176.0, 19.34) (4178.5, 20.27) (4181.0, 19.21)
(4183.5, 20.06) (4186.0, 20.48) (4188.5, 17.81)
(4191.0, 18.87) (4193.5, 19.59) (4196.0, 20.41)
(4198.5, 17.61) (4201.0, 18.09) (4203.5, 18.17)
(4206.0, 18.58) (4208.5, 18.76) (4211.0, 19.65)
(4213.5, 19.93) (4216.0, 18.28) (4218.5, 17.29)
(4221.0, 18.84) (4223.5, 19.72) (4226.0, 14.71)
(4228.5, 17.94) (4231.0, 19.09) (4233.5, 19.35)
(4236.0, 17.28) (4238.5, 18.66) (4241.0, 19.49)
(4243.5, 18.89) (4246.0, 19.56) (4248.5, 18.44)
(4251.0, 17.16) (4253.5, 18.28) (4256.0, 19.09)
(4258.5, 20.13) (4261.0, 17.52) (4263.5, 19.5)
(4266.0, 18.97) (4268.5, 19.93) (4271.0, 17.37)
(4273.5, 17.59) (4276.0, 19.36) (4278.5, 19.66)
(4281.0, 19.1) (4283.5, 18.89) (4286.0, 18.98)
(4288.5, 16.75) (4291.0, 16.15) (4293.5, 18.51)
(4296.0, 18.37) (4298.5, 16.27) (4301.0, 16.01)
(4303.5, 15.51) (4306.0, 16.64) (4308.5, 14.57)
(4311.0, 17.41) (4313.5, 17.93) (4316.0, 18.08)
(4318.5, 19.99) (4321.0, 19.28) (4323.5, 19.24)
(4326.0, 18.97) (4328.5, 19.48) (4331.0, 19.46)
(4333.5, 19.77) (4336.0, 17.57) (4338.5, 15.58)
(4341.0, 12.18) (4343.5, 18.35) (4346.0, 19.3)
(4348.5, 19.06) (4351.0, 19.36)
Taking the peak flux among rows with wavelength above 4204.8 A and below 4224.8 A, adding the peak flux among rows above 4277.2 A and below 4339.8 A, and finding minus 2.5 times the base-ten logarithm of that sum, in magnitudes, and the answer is -4.00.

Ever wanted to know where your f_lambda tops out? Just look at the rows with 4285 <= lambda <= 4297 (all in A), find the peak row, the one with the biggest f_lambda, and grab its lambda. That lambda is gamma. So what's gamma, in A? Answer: 4286.0 A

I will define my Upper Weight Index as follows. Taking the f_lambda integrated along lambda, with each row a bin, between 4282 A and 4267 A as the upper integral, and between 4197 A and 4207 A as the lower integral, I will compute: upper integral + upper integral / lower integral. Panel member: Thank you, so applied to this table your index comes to 284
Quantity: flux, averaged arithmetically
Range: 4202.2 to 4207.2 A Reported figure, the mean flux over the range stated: 18.4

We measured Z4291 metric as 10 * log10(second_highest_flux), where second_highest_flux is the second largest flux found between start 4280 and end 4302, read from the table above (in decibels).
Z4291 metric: 12.78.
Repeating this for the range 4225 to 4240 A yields 12.81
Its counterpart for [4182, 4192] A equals 13.02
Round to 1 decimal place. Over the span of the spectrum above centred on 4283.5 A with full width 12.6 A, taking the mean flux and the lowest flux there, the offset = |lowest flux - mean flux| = 1.9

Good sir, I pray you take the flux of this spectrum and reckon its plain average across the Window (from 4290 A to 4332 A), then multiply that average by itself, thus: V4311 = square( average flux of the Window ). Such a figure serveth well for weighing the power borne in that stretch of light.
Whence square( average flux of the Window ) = 315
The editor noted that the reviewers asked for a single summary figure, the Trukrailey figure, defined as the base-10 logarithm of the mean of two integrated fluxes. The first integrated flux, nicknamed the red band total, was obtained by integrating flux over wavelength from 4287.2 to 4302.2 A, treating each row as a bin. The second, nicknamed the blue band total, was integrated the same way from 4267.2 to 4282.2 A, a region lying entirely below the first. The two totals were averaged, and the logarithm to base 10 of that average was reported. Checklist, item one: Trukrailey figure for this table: 2.43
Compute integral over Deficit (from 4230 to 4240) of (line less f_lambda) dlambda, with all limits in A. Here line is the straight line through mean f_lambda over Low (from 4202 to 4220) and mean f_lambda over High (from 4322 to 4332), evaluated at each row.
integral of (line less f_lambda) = 2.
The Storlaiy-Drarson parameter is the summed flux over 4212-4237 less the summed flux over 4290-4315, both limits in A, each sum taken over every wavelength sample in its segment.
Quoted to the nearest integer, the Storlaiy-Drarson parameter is 15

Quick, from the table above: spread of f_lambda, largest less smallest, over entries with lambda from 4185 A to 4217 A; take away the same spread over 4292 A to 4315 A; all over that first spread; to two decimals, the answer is -0.37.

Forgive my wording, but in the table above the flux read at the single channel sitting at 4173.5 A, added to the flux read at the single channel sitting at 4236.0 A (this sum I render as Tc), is 36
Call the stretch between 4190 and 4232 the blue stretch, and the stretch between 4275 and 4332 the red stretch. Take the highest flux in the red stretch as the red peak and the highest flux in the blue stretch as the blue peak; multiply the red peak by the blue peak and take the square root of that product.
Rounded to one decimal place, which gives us 20.2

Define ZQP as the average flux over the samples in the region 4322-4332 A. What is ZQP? 19.3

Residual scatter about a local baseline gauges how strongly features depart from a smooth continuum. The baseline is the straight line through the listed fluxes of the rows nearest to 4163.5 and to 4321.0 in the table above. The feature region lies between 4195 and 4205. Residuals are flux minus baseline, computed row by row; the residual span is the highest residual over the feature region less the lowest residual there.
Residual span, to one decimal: 2.8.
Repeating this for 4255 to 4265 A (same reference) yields 2.6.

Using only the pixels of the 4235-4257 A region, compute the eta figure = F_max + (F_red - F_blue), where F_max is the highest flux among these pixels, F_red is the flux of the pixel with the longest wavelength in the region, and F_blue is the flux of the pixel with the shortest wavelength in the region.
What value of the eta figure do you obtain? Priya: 21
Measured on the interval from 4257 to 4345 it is 18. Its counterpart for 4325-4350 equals 20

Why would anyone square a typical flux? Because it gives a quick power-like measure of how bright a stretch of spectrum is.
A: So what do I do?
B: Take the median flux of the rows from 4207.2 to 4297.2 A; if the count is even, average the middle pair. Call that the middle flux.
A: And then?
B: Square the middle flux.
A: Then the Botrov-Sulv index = 356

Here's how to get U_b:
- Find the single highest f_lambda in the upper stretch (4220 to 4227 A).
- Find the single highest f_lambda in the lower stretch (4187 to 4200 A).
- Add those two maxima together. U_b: 40.1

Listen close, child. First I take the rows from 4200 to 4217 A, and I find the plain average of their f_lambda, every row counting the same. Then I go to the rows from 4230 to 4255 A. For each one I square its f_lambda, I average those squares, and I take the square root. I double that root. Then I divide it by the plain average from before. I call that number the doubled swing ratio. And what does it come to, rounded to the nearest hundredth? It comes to 1.98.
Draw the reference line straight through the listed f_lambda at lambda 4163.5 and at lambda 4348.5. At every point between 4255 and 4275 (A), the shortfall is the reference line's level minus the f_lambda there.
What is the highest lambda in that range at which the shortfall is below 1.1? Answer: 4268.5 A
